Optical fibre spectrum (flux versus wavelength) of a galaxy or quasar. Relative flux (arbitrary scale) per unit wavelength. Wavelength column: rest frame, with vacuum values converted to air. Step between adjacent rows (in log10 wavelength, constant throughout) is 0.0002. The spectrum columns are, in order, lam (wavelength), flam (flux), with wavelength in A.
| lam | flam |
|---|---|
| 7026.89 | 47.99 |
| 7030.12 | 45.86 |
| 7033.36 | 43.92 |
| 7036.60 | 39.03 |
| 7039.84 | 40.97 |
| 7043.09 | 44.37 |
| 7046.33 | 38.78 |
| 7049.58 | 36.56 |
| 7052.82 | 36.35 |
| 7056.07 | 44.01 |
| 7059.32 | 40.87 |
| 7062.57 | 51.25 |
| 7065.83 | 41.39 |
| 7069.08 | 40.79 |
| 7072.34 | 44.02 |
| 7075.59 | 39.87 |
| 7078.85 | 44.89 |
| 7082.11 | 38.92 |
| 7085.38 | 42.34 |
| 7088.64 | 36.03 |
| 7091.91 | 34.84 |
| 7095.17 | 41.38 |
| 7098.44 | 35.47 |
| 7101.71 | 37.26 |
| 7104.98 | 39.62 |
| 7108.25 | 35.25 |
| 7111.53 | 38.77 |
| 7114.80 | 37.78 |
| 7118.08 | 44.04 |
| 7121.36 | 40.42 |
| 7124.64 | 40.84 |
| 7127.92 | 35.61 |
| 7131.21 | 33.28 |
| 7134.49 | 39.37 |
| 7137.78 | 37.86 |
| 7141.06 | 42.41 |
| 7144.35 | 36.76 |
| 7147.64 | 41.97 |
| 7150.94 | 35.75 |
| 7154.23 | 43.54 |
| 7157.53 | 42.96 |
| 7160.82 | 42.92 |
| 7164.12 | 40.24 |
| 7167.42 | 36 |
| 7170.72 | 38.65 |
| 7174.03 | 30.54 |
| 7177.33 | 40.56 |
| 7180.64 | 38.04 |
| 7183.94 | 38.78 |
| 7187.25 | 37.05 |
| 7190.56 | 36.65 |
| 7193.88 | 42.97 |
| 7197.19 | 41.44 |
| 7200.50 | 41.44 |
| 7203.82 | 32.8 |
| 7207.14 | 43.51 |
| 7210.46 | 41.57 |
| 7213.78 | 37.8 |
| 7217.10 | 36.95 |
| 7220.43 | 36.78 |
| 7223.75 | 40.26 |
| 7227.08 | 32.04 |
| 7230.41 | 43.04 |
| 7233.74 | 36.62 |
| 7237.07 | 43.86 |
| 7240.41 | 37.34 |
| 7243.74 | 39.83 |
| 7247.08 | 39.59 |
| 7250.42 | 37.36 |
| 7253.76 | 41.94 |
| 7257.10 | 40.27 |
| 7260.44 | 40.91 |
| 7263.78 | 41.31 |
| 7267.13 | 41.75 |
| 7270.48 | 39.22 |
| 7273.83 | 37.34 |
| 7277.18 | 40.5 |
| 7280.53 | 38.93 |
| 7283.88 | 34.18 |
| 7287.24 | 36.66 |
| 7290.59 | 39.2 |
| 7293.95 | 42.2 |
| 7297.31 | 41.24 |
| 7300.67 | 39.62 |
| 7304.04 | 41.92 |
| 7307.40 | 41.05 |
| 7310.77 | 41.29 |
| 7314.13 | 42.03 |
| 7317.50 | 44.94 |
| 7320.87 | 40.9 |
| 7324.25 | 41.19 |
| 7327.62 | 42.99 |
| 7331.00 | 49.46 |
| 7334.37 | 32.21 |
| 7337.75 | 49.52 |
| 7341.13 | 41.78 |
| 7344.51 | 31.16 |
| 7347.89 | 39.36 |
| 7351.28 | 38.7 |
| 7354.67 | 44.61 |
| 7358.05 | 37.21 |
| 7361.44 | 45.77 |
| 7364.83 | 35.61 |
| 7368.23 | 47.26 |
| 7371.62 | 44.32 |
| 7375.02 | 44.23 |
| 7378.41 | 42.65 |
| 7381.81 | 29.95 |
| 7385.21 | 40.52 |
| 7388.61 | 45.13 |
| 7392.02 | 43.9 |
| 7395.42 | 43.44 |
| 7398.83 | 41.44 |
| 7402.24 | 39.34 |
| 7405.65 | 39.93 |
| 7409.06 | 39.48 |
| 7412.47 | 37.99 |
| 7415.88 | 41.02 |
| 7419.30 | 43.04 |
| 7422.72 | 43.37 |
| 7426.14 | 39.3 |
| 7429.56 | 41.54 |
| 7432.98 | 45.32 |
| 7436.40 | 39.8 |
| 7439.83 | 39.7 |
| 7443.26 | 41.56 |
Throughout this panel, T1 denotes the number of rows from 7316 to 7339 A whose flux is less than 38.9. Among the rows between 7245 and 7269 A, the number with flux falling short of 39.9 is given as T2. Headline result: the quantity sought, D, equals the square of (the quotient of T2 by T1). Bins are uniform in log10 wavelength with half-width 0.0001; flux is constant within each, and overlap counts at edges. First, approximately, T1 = 1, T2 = 2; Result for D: 4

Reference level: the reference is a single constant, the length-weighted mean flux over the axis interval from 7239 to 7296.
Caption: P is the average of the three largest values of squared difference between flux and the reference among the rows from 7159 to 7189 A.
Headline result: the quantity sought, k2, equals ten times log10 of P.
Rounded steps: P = 34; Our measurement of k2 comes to 15.3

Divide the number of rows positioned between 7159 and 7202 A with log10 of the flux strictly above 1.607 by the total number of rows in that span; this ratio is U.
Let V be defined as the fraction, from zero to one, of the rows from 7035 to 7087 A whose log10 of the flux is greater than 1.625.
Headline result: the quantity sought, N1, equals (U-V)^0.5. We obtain 0.10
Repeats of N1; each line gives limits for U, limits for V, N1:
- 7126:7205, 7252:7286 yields 0.61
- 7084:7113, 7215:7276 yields 0.33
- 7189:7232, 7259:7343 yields 0.51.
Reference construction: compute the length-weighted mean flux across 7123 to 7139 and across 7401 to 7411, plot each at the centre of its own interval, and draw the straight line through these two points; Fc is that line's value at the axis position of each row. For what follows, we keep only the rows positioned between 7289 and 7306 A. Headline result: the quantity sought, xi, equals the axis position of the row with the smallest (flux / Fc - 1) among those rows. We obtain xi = 7290.59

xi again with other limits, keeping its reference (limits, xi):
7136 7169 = 7150.94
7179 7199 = 7190.56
